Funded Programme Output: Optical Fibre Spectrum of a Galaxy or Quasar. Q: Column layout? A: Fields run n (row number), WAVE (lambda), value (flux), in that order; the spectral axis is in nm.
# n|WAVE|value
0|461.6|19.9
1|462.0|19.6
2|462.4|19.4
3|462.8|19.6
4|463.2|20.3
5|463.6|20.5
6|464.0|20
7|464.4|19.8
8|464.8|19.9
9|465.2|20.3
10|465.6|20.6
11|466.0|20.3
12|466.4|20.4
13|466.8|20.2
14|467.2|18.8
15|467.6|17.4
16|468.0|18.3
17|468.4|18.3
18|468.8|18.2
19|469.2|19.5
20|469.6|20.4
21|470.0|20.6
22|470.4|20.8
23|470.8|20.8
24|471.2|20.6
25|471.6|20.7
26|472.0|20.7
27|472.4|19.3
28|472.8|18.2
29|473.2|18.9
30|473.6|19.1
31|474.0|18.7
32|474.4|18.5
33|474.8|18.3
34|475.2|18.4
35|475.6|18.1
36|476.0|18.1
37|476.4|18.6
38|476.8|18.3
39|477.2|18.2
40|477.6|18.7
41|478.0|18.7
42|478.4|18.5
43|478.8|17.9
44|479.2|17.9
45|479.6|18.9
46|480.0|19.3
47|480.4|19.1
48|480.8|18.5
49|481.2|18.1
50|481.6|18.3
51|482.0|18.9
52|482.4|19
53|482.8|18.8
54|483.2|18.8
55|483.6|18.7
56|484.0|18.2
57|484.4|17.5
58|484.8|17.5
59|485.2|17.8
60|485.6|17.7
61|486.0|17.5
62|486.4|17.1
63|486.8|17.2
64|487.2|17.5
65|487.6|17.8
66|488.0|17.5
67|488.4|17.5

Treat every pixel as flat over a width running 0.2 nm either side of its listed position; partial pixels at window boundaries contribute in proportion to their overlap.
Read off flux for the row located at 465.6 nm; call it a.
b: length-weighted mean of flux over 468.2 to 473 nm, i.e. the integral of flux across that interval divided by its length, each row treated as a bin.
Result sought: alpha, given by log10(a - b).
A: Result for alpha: -0.1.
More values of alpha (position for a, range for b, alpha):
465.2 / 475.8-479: 0.3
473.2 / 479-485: -0.4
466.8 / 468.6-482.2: 0.1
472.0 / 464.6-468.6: 0.1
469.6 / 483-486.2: 0.4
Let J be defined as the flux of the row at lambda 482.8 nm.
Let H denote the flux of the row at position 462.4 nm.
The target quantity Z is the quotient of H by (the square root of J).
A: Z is 4.47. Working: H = 19.4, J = 18.8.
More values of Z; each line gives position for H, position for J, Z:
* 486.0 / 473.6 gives 4.00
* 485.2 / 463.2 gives 3.95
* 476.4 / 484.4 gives 4.45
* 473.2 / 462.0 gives 4.27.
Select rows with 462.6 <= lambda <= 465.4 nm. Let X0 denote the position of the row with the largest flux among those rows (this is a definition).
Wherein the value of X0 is 463.6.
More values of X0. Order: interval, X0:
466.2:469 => 466.4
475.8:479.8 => 479.6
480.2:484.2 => 480.4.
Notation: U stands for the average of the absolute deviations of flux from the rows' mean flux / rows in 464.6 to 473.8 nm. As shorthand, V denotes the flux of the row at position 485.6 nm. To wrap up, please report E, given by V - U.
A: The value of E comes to 16.8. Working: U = 0.93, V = 17.7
